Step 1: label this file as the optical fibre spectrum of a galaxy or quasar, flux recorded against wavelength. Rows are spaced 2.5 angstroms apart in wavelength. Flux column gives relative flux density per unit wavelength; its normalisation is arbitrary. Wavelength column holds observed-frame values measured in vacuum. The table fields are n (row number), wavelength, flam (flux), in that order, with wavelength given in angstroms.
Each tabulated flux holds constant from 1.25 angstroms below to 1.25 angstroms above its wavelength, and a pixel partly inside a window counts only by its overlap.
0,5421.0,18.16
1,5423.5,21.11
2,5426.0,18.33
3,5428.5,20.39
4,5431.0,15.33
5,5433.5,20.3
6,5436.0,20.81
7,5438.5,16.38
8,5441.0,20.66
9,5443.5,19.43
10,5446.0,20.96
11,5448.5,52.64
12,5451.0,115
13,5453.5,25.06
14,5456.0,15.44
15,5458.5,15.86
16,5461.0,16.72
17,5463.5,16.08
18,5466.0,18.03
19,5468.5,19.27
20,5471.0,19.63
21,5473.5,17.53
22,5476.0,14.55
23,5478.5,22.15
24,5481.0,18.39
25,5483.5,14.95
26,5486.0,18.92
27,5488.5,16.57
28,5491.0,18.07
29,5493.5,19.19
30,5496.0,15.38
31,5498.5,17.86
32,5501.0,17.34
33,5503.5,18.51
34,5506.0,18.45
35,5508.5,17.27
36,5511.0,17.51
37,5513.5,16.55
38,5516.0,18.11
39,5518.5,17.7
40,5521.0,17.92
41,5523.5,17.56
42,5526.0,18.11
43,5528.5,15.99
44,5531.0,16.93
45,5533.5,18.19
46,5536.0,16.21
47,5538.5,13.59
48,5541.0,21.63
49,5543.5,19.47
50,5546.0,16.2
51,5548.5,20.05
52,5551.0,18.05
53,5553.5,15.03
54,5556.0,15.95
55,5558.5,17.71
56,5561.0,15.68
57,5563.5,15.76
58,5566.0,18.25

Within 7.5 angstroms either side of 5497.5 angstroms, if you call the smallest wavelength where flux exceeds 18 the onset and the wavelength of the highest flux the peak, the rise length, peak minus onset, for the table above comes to 2.5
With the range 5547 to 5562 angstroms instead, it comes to 0.0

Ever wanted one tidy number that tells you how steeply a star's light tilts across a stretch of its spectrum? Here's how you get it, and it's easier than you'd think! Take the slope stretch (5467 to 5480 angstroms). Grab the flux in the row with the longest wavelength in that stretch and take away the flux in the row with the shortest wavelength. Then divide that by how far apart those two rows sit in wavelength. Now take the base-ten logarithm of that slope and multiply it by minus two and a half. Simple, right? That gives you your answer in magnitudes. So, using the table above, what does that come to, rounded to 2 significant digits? 1.4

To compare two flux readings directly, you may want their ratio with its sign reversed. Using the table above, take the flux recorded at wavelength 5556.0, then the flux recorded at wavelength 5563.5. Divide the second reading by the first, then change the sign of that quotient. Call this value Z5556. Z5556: -0.99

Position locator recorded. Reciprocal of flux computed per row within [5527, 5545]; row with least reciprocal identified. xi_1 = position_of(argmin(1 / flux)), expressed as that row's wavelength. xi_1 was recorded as 5541.0 angstroms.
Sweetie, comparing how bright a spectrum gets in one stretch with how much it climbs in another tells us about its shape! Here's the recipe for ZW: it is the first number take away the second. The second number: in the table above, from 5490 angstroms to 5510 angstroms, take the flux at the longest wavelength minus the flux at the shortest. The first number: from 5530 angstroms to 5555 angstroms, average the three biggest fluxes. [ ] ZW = 21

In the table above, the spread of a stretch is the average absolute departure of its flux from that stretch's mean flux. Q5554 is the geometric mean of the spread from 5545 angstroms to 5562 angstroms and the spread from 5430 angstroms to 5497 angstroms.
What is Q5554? 3.6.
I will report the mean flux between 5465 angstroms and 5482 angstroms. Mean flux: 18.5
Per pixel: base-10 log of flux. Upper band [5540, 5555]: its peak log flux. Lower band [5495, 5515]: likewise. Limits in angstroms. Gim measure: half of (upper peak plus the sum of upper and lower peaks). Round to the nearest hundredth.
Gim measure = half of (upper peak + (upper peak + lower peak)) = 1.97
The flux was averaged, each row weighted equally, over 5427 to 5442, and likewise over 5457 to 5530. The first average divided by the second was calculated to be 1.08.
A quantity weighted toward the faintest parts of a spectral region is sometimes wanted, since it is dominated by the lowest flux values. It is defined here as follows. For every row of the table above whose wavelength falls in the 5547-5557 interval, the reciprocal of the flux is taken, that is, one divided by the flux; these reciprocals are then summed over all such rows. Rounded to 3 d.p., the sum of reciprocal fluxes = 0.235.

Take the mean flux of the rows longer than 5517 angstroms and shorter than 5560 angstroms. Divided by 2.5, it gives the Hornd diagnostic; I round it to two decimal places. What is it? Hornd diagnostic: 6.97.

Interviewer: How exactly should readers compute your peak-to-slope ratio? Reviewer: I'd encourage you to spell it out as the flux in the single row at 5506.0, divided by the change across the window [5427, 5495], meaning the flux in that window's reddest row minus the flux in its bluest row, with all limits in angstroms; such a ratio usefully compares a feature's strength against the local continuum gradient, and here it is -15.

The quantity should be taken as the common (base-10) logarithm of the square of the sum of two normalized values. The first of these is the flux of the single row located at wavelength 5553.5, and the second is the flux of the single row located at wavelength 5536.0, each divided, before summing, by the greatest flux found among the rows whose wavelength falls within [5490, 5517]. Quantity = 0.423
